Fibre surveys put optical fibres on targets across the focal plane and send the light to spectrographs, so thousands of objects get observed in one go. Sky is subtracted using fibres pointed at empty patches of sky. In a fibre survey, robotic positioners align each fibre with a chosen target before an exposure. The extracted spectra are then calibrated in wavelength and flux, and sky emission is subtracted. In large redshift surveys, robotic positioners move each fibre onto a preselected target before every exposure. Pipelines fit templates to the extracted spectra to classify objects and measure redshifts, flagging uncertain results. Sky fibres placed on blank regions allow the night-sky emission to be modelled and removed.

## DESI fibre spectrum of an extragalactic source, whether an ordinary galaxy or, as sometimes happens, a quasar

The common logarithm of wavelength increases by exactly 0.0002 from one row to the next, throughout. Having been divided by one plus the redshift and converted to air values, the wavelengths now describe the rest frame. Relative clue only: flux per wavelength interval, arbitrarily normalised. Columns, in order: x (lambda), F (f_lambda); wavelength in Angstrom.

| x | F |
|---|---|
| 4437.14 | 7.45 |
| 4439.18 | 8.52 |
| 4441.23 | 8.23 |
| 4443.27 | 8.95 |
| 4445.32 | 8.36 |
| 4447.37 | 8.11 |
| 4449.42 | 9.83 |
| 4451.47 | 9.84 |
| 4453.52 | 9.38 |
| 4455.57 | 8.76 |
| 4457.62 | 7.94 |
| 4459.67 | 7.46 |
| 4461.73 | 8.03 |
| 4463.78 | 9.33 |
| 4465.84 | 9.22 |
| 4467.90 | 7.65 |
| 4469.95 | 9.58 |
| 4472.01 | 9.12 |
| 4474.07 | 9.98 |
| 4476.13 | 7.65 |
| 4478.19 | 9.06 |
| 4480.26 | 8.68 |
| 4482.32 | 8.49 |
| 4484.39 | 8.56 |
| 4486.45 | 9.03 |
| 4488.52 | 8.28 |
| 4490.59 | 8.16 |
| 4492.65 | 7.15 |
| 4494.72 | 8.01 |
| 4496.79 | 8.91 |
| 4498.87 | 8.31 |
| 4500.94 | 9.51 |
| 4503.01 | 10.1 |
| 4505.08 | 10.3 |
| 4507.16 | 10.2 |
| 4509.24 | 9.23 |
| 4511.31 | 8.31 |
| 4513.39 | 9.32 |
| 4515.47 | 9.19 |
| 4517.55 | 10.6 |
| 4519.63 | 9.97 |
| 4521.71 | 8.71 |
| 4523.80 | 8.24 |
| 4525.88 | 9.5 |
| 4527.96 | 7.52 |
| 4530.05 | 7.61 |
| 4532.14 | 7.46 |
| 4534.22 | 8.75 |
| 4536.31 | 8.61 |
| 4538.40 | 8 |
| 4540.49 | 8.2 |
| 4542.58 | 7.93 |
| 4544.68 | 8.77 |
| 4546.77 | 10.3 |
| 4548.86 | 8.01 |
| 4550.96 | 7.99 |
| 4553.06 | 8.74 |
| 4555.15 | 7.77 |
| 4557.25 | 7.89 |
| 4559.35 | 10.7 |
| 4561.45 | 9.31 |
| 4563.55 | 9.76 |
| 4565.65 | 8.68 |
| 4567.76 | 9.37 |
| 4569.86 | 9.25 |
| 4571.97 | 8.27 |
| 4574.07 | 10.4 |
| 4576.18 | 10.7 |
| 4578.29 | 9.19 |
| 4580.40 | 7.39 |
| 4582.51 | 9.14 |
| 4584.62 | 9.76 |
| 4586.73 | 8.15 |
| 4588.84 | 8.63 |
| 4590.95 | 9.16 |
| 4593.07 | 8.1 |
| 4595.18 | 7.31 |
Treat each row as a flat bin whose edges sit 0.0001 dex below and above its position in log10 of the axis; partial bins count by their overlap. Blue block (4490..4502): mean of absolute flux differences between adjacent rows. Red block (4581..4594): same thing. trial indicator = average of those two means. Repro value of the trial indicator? 0.89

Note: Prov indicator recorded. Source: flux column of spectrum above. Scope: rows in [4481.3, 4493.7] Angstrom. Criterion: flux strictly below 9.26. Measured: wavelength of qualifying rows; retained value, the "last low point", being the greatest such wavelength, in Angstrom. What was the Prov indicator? 4492.65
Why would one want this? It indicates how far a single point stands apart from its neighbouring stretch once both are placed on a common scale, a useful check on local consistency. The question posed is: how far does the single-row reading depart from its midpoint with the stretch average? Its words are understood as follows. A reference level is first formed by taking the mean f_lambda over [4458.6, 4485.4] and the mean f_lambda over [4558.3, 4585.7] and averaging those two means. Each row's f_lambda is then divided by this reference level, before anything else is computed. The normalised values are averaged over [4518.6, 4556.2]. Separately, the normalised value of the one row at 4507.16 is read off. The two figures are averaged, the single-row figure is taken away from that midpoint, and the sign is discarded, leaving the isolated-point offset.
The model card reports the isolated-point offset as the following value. 0.10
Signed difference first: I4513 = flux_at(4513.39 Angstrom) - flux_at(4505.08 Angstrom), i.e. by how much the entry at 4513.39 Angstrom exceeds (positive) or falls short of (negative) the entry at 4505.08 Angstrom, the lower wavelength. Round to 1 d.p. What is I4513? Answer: -1.0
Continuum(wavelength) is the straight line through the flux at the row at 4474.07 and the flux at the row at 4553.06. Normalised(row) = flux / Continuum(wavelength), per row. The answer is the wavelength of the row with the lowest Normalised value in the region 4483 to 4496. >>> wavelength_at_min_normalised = 4492.65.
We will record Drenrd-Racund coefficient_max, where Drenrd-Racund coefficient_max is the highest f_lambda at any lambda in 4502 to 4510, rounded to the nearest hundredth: 10.30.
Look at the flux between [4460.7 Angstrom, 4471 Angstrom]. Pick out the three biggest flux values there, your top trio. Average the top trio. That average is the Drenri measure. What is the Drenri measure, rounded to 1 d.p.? 9.4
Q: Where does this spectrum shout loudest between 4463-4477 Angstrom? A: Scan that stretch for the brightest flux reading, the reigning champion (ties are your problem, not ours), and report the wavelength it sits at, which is 4474.07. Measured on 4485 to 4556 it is 4517.55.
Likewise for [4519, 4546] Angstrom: 4519.63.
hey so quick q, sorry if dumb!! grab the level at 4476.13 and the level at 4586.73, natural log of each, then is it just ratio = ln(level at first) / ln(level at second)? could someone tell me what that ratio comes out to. 0.97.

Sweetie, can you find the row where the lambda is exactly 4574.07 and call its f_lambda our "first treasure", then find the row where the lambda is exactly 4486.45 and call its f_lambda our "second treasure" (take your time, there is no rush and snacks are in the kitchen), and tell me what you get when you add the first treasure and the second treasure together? 19.4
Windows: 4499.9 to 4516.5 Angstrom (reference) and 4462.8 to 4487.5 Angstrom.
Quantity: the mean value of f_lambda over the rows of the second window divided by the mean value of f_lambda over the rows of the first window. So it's 0.93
